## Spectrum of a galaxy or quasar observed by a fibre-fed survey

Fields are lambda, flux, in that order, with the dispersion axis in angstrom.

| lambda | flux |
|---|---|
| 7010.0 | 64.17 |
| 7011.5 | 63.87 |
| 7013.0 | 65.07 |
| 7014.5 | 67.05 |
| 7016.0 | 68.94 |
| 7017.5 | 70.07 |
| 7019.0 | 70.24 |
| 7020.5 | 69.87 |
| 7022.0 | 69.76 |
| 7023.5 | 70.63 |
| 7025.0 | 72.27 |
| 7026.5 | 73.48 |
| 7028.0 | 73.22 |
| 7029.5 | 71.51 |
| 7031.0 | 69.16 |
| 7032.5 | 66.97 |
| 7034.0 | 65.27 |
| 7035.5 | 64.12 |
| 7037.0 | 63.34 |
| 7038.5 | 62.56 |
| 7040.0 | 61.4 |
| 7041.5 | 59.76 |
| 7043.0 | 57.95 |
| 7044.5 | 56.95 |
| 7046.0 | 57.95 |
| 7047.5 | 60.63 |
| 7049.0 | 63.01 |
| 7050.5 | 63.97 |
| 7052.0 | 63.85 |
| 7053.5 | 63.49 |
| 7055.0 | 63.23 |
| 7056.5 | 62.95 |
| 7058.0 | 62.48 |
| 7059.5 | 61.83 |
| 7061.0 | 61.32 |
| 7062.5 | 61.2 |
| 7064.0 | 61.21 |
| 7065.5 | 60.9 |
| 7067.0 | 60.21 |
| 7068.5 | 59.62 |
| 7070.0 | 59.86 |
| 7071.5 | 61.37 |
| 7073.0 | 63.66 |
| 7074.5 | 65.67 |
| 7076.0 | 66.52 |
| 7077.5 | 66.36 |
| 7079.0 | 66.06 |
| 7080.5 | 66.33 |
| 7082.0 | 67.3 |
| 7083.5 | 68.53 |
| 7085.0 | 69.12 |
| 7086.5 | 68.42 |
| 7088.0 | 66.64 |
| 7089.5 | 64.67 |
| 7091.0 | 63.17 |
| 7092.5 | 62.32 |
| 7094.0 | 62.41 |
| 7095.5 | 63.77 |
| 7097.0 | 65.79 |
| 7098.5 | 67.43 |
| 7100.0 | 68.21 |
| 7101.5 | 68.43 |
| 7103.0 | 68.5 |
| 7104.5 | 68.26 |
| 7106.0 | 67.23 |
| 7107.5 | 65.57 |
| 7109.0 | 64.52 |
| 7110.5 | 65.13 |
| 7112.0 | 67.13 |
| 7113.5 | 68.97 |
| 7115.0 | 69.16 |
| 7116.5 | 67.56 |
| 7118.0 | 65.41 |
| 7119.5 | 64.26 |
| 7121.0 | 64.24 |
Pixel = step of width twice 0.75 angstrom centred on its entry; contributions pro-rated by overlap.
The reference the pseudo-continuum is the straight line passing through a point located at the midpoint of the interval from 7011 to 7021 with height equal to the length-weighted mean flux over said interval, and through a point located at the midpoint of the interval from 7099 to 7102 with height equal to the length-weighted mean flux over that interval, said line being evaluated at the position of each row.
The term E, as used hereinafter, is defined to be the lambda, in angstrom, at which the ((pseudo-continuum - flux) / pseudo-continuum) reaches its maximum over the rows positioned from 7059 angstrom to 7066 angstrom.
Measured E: 7065.5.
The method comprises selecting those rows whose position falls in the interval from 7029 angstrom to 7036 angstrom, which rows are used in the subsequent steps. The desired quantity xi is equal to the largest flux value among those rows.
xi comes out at 71.51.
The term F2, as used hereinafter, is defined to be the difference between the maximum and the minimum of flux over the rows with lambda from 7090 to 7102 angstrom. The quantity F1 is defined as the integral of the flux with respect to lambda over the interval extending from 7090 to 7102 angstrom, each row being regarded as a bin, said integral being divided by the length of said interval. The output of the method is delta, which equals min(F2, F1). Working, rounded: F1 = 65.1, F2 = 6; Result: 6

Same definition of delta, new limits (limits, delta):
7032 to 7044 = 9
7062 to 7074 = 4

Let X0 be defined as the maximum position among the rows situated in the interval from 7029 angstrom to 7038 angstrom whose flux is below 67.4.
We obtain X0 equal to 7037.0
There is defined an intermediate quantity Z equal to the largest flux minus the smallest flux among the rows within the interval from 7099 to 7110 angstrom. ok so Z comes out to 4.0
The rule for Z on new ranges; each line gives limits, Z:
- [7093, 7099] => 5.0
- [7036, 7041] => 1.9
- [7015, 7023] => 1.3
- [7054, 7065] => 2.0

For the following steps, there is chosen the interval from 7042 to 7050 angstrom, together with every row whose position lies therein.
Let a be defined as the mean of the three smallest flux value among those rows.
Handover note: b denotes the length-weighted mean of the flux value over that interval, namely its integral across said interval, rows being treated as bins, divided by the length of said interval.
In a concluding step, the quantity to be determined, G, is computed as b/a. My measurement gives 1.032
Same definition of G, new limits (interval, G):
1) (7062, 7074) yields 1.020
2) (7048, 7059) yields 1.006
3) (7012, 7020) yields 1.017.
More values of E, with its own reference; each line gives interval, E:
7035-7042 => 7041.5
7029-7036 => 7035.5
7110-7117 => 7110.5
